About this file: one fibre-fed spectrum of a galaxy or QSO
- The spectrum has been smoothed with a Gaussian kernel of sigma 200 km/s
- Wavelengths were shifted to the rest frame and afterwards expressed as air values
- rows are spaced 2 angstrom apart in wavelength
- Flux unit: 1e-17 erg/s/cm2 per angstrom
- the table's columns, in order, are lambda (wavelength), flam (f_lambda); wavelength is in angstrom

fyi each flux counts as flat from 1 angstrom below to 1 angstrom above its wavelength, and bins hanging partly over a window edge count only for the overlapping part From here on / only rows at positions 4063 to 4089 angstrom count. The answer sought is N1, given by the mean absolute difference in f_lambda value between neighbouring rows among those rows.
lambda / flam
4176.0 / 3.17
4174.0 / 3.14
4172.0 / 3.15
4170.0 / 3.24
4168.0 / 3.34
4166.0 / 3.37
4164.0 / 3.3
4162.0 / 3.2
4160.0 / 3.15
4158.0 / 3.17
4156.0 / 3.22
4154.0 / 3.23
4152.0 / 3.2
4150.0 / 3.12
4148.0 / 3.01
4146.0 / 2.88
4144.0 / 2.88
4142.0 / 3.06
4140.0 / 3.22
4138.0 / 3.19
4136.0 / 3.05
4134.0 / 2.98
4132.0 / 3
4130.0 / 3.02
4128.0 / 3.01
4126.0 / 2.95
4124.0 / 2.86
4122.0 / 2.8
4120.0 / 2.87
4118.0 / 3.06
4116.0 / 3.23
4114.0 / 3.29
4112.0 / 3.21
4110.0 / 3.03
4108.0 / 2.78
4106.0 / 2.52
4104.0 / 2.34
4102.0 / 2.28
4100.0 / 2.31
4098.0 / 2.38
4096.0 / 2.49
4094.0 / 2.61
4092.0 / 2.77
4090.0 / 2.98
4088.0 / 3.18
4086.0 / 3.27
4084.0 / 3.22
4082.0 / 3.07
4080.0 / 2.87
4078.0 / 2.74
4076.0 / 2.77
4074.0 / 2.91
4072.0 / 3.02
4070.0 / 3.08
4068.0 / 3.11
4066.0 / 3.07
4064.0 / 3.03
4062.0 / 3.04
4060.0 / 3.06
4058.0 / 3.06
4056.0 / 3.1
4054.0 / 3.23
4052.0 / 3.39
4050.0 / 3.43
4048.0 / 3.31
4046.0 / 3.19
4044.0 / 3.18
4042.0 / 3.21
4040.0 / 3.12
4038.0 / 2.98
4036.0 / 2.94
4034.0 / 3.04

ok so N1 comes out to 0.09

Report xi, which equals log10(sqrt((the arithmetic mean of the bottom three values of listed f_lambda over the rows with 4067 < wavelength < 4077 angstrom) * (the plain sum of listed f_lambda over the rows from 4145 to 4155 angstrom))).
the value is 0.826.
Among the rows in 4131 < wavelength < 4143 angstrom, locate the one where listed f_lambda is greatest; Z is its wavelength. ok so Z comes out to 4140.0 angstrom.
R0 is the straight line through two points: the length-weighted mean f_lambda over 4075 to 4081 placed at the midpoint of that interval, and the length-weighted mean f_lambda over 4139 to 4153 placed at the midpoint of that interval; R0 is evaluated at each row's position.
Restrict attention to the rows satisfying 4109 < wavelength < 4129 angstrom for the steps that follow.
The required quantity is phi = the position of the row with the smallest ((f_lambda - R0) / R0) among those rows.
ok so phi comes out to 4122.0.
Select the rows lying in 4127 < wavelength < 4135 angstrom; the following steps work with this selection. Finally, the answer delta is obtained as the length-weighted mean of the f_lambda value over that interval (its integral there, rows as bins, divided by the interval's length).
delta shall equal 3.00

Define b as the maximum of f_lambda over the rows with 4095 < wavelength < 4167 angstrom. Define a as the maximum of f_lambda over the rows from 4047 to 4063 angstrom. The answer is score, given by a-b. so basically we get 0.06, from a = 3.43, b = 3.37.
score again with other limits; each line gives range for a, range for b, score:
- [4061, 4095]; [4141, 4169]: -0.10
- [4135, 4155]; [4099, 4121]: -0.06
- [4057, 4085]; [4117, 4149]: 0.00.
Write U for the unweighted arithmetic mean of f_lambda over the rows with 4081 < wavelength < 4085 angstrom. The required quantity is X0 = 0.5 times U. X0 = 1.57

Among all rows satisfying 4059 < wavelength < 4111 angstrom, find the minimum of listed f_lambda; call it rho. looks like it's 2.28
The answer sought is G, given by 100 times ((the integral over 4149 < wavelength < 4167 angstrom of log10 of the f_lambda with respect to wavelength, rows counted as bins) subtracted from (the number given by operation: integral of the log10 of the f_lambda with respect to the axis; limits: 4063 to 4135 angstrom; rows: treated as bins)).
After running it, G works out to 2392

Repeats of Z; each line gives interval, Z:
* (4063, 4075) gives 4068.0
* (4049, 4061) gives 4050.0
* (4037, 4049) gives 4048.0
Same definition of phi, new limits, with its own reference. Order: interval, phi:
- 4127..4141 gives 4134.0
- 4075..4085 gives 4078.0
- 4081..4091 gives 4090.0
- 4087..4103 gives 4102.0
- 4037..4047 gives 4038.0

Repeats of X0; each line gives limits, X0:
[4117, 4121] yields 1.48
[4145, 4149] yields 1.47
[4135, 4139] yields 1.56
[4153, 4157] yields 1.61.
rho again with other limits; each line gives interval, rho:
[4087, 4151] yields 2.28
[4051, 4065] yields 3.03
